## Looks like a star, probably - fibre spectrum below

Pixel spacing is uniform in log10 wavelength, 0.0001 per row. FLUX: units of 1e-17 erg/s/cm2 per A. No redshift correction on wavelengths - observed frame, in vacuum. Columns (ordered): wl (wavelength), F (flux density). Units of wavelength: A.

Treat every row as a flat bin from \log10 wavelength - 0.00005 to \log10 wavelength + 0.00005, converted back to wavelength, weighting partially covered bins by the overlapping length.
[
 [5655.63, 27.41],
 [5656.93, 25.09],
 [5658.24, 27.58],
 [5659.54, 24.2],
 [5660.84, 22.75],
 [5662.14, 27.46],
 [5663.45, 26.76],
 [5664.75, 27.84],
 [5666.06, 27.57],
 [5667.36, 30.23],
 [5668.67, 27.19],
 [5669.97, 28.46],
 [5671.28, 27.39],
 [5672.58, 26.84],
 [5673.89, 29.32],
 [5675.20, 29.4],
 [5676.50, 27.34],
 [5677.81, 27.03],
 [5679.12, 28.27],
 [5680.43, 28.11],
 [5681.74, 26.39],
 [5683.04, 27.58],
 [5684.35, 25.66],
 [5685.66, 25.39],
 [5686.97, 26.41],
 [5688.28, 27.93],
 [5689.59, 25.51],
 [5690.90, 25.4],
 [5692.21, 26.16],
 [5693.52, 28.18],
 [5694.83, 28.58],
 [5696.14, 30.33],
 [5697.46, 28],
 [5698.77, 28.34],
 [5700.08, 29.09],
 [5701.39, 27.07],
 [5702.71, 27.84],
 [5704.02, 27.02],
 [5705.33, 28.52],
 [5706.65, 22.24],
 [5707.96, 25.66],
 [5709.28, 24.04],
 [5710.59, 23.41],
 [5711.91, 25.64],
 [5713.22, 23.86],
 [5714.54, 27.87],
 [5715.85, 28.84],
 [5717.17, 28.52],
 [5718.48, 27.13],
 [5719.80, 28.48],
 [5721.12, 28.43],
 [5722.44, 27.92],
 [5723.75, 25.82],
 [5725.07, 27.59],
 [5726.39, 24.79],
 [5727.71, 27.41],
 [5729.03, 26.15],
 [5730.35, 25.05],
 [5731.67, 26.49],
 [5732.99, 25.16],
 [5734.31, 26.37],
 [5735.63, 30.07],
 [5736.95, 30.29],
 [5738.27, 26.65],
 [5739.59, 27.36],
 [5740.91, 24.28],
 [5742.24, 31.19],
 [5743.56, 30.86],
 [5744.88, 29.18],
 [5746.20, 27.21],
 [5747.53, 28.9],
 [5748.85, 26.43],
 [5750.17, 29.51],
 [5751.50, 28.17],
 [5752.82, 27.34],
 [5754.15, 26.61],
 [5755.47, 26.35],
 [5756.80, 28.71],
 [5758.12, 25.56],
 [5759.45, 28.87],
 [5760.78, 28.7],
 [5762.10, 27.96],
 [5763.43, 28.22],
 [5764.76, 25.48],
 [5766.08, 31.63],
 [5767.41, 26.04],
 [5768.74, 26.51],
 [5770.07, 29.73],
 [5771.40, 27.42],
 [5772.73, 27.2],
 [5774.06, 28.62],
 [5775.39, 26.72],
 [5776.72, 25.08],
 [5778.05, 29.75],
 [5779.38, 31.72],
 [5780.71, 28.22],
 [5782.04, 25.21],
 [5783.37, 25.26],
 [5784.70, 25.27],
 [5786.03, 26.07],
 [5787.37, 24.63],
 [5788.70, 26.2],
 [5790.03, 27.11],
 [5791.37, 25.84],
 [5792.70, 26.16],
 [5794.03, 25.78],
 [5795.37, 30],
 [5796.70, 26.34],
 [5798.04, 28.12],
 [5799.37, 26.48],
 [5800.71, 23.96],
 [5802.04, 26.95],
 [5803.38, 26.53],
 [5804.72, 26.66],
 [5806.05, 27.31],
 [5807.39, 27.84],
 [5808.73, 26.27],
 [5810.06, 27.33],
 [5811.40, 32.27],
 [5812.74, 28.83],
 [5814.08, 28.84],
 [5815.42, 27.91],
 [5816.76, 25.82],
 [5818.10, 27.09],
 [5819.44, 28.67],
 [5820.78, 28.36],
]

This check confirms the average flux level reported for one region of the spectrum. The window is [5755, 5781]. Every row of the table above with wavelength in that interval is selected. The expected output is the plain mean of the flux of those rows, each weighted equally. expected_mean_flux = 27.9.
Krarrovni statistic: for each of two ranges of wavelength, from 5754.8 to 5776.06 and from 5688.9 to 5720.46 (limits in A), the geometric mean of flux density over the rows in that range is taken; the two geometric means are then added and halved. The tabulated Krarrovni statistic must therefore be 27.3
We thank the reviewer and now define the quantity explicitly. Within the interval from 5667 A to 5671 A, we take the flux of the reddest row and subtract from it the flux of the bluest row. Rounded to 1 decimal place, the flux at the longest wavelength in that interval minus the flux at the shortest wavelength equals -1.8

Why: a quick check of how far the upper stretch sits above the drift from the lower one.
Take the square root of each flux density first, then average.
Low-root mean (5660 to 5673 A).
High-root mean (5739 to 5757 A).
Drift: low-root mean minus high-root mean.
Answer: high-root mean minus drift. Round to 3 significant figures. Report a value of 5.36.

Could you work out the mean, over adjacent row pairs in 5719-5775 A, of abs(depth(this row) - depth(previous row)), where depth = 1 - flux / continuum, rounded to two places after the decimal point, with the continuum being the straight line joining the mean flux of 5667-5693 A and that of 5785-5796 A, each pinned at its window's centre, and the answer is 0.07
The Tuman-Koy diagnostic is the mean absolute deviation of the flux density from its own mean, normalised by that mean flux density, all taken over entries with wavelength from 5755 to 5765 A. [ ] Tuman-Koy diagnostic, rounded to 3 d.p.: 0.046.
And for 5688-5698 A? 0.050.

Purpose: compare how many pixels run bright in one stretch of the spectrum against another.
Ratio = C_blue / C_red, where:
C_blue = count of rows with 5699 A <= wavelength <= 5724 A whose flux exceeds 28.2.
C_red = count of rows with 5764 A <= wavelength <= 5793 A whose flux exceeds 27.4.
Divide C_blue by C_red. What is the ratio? 0.9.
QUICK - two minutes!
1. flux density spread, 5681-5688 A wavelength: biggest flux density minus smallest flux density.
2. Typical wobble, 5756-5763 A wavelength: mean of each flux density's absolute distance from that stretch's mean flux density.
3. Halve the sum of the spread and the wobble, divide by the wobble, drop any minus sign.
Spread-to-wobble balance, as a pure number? 1.6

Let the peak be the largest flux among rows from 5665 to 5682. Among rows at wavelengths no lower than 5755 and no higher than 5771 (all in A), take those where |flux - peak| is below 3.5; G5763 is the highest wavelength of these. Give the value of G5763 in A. 5770.07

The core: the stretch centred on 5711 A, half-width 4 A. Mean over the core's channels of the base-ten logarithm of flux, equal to 1.40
